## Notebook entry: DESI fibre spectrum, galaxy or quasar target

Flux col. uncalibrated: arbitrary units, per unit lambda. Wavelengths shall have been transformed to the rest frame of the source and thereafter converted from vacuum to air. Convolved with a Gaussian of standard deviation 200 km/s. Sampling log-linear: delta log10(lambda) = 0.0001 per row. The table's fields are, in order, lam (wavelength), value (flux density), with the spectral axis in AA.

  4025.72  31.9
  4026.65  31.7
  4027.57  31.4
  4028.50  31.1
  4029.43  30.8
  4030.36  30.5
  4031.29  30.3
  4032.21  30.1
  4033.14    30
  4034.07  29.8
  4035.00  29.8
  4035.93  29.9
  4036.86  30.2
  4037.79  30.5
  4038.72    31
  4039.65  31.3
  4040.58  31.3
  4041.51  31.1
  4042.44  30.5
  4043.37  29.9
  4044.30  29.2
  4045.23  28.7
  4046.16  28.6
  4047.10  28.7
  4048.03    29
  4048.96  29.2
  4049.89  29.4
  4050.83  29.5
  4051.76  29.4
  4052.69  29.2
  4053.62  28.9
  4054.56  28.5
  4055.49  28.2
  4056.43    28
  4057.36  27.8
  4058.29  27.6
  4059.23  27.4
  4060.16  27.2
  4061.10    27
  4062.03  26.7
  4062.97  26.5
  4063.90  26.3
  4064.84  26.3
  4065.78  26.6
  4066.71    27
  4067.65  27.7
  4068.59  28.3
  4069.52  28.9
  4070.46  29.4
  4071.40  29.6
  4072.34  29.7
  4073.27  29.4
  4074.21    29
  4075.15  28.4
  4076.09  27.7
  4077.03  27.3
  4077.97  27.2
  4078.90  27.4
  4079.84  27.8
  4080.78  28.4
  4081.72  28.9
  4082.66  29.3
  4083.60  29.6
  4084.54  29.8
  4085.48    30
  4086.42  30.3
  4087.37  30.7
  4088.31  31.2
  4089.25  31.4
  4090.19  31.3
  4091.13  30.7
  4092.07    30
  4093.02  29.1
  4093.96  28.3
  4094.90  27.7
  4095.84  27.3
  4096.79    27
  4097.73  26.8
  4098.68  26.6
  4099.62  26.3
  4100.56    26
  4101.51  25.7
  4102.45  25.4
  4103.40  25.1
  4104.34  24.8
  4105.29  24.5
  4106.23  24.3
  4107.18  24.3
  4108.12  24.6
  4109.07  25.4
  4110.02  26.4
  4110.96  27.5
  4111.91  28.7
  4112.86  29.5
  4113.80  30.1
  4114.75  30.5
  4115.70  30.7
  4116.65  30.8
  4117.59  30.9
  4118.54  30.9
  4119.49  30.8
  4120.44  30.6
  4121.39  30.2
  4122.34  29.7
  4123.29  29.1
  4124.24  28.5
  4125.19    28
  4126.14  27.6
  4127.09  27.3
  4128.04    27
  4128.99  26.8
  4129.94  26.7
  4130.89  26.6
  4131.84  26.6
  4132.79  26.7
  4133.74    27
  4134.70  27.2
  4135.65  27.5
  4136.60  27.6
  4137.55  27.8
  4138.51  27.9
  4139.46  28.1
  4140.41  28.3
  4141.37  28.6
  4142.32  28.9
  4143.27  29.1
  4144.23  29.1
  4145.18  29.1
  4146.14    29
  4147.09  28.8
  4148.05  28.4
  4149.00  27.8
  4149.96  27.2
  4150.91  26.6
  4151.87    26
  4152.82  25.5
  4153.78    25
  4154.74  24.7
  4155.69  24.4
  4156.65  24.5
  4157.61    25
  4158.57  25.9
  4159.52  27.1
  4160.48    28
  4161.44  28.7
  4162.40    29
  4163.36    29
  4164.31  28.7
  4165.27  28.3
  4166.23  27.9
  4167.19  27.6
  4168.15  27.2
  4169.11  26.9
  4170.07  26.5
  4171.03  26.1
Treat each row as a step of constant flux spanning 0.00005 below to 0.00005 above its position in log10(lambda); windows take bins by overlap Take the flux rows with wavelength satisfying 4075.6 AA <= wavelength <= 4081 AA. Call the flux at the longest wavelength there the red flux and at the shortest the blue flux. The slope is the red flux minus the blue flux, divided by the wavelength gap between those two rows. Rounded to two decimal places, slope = 0.15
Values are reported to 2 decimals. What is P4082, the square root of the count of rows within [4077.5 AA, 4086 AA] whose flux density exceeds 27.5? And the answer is 2.65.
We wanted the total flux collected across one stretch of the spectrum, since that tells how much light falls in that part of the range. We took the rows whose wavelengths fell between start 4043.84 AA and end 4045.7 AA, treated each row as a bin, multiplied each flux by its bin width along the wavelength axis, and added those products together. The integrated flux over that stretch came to 54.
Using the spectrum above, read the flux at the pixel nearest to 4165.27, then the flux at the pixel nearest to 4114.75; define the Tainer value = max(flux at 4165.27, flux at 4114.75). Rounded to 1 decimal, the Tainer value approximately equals 30.5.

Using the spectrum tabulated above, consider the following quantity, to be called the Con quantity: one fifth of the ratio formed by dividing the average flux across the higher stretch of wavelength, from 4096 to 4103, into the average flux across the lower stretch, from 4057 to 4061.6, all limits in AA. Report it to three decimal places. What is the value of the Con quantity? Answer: 0.209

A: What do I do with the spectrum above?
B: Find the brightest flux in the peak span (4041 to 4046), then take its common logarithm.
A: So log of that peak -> 1.49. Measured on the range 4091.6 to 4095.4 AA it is 1.48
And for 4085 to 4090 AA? 1.50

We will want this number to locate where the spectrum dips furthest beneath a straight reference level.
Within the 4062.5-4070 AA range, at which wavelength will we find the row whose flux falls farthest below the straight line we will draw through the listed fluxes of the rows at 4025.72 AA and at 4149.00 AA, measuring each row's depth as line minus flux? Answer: 4063.90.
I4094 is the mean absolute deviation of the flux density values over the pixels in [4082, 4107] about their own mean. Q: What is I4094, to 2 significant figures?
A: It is 2.1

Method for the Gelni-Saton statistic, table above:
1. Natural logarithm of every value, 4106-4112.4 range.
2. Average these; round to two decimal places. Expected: 3.25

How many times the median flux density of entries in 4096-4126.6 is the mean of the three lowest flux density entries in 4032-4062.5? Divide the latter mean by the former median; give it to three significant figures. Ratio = 0.979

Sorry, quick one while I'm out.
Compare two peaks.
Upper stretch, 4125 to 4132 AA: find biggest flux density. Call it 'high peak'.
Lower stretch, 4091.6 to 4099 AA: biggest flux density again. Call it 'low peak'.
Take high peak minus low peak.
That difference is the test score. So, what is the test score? -2.00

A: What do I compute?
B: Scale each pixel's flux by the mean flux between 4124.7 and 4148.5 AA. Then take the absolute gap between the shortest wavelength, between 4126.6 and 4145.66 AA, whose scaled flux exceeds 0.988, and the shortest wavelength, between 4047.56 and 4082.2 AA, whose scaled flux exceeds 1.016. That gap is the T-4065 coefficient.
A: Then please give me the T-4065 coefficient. 87.6 AA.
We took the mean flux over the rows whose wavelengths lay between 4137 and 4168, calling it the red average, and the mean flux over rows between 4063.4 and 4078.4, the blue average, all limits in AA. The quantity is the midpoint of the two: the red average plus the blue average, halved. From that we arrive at 27.77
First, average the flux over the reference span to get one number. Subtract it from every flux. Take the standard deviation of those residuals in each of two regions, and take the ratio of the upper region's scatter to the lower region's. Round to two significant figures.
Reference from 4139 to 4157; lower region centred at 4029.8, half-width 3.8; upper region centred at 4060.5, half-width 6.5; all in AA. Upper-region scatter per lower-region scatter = 1.2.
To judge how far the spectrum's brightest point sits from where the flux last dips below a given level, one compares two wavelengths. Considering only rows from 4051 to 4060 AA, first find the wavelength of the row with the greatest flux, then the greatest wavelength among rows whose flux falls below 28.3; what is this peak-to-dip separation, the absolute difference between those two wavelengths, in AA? 7.5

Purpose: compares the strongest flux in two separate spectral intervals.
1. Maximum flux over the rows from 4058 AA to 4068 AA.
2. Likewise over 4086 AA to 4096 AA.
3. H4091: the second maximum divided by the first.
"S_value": 1.13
